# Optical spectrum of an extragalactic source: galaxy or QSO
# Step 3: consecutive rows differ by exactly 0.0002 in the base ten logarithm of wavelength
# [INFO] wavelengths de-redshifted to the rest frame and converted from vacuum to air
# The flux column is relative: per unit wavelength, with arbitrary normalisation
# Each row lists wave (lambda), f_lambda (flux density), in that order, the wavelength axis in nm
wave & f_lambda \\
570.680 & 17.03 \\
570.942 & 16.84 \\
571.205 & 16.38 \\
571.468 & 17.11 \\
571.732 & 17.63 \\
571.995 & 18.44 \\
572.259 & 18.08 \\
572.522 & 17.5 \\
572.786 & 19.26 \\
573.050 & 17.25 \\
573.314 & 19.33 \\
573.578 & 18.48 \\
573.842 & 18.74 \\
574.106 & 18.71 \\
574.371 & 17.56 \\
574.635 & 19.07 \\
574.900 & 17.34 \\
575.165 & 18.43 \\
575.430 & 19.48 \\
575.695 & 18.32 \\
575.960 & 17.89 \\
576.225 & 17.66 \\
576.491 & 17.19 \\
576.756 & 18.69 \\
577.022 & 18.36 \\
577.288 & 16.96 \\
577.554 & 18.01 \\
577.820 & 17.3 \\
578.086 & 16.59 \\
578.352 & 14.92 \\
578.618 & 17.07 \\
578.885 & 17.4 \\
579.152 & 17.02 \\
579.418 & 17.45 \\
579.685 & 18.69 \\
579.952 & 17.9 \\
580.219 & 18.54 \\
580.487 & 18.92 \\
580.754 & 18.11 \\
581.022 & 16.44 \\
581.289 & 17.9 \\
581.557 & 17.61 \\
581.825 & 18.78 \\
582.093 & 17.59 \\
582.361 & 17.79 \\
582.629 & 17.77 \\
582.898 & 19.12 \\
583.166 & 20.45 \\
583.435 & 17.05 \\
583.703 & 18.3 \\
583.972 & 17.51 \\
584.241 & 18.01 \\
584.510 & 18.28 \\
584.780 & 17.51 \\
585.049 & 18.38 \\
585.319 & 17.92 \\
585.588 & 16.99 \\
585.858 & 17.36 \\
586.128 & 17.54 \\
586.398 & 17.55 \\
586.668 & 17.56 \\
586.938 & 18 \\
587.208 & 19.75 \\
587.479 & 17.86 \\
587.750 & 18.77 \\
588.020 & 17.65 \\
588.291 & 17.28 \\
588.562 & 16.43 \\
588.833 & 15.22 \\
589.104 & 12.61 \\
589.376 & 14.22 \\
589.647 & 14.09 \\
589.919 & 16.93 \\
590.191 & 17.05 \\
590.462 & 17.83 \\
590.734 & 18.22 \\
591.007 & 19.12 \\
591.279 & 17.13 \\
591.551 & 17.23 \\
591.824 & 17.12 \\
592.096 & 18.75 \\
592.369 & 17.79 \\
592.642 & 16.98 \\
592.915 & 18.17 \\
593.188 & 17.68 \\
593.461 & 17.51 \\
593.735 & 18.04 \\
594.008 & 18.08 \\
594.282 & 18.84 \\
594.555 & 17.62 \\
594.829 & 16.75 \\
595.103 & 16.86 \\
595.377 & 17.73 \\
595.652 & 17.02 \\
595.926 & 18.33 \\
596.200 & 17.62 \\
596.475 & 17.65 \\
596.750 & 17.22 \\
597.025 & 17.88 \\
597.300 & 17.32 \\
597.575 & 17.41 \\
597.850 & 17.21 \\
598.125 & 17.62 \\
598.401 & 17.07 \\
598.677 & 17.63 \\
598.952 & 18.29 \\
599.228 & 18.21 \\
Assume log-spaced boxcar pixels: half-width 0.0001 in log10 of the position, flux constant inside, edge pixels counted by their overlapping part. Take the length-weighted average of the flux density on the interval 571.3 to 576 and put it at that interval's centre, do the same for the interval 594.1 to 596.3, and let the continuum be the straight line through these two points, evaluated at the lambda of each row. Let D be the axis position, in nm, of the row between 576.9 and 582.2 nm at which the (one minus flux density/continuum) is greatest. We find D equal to 578.352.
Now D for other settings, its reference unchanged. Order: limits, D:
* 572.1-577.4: 577.288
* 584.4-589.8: 589.104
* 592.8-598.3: 594.829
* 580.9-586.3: 581.022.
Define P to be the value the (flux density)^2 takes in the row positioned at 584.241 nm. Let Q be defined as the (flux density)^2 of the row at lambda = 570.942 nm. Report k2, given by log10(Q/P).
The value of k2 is -0.06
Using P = 324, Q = 284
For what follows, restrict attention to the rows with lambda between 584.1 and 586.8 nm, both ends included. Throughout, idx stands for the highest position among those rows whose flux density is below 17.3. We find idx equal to 585.588 nm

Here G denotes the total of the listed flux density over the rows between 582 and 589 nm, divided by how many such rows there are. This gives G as 17.8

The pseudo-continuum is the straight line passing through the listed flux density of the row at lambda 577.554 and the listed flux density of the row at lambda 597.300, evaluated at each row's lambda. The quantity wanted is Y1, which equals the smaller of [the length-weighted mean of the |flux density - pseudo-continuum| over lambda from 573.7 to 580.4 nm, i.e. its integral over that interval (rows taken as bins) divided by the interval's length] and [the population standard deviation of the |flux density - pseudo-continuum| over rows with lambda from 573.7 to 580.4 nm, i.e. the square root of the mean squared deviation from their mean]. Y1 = 0.59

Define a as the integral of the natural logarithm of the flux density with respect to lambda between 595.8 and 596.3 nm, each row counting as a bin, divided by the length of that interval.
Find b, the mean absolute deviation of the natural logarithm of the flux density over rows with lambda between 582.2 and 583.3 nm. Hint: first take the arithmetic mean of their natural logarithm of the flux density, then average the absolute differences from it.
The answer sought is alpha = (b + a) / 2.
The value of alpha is 1.47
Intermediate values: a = 2.89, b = 0.053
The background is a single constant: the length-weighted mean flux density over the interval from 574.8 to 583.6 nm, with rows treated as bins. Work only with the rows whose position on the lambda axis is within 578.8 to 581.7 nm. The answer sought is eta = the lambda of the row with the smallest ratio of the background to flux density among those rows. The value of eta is 580.487 nm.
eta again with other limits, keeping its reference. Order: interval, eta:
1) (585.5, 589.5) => 587.208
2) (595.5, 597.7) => 595.926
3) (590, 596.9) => 591.007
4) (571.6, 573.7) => 573.314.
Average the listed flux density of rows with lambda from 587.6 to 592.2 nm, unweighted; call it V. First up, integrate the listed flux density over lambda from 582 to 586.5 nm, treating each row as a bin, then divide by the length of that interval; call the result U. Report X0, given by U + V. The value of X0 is 34.8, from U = 18.0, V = 16.8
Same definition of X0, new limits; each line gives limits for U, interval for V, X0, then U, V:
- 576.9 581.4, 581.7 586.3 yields 35.5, 17.5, 18.0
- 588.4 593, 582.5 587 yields 34.7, 16.7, 18.0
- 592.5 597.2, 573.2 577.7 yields 35.9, 17.6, 18.2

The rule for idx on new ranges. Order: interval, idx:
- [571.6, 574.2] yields 573.050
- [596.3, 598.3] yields 597.850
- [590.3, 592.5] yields 591.824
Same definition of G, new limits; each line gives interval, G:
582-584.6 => 18.2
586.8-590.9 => 16.8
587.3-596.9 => 17.2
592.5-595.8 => 17.6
